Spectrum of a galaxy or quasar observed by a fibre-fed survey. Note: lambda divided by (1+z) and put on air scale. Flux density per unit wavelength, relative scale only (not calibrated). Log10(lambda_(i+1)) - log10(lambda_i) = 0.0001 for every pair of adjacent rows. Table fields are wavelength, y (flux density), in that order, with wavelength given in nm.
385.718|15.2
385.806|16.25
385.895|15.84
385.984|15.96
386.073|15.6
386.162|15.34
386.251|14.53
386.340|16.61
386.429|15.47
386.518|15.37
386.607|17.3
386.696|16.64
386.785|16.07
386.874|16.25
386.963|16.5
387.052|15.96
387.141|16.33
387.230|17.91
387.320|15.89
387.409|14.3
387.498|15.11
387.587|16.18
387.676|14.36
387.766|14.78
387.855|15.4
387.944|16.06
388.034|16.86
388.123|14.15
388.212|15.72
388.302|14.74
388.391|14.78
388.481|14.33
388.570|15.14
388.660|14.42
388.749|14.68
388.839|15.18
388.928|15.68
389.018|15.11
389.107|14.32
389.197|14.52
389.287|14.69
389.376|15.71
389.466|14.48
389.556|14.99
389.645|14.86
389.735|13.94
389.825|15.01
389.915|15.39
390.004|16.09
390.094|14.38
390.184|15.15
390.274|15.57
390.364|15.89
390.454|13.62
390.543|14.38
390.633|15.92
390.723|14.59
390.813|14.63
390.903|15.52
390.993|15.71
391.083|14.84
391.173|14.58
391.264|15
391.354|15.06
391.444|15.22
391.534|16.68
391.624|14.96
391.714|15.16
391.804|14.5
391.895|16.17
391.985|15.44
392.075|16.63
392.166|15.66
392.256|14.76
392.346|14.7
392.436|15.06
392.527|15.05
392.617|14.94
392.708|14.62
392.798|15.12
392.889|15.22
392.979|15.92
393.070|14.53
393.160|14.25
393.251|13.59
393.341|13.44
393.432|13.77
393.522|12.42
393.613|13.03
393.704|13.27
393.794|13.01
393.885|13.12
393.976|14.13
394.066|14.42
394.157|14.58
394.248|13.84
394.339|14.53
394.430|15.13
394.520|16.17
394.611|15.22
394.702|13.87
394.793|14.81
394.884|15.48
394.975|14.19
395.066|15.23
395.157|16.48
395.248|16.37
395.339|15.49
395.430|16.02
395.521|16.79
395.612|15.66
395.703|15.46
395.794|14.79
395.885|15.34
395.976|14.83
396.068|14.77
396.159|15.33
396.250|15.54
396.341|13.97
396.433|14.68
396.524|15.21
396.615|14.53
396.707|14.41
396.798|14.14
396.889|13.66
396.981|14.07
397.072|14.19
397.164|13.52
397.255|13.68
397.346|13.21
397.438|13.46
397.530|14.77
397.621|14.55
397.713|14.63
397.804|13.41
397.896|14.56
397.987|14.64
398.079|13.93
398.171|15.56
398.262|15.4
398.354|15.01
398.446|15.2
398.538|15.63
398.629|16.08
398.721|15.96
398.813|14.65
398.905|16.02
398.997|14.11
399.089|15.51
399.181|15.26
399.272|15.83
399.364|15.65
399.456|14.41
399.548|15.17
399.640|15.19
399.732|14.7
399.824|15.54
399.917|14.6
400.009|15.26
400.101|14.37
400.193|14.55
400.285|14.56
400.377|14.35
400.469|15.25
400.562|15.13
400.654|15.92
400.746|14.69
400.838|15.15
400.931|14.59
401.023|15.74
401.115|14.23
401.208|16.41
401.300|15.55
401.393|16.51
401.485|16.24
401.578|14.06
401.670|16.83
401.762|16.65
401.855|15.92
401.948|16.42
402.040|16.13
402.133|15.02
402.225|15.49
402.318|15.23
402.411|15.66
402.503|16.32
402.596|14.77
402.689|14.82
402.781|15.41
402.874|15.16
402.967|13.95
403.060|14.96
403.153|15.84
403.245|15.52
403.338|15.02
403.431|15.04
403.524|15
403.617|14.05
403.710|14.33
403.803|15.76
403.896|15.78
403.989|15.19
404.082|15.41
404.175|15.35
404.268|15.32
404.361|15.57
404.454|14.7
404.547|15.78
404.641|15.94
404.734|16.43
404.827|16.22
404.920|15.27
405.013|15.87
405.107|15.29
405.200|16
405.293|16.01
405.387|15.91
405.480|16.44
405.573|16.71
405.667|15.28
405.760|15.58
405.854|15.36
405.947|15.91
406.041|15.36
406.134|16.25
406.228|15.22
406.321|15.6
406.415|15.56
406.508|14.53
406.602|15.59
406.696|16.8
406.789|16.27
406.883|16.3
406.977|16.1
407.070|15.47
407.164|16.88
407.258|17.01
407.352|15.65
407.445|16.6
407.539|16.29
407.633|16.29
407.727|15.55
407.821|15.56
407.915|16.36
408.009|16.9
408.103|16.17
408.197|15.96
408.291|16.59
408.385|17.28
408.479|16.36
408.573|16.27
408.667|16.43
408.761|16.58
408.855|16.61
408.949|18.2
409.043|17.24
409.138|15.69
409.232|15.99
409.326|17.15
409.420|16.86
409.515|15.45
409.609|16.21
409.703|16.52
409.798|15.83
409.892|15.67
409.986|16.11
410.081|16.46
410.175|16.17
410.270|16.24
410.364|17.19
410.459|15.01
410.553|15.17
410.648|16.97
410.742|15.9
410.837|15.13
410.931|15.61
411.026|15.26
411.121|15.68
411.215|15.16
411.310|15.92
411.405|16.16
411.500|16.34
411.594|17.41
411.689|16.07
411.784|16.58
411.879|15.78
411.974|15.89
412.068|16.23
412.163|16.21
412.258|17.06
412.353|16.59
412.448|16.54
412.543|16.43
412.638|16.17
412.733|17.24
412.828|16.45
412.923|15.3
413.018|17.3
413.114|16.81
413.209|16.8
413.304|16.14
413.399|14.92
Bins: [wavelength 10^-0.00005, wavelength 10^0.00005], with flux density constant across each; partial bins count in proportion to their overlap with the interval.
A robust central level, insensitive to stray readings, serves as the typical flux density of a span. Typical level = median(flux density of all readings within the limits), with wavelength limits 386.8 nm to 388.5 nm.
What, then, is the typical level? 15.7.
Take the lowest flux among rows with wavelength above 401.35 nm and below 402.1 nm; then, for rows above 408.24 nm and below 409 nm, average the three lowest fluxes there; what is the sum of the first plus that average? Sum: 30.4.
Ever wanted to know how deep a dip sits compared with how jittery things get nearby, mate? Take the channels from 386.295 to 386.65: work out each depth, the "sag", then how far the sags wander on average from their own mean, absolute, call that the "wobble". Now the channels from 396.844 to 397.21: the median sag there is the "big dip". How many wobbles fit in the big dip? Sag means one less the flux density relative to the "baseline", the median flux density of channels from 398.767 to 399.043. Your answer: 1.0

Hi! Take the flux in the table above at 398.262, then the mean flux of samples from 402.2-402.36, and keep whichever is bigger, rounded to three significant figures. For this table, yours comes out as 15.4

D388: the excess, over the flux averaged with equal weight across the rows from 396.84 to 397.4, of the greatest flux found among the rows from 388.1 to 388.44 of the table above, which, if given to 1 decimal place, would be 2.0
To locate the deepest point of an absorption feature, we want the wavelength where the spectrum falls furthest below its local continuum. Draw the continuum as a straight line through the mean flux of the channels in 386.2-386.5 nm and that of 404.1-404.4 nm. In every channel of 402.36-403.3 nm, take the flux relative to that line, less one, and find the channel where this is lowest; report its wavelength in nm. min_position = 402.967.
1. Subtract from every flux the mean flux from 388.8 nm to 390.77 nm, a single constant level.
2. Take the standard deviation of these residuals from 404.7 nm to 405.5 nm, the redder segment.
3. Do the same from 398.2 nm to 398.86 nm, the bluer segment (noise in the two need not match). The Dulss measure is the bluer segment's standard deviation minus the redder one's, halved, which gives 0.04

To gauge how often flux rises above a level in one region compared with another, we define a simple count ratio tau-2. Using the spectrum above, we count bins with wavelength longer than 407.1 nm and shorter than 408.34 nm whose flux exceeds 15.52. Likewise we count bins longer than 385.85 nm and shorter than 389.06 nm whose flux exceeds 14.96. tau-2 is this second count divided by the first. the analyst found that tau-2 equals 2.0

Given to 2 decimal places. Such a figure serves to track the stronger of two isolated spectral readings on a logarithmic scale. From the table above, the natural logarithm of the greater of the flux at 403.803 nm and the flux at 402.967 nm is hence 2.76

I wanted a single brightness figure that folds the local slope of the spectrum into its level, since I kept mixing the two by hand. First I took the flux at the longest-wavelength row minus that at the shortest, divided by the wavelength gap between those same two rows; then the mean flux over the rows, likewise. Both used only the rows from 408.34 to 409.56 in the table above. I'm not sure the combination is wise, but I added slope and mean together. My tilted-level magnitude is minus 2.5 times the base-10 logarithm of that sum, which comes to -2.94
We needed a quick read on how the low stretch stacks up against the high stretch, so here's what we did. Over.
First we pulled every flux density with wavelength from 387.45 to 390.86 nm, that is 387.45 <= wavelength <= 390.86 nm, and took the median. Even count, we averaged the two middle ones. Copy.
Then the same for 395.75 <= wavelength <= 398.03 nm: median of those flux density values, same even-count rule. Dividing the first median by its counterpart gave 1.03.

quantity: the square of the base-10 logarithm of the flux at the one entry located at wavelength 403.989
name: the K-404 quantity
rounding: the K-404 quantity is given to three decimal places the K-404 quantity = 1.396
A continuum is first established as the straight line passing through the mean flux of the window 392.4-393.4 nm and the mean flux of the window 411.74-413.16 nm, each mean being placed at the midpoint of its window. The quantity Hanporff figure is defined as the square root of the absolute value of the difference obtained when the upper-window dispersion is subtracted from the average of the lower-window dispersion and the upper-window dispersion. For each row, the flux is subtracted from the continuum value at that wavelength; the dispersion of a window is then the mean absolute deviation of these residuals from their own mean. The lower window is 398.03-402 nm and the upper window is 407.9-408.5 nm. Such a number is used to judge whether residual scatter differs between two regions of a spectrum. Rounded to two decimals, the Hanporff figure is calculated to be 0.37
